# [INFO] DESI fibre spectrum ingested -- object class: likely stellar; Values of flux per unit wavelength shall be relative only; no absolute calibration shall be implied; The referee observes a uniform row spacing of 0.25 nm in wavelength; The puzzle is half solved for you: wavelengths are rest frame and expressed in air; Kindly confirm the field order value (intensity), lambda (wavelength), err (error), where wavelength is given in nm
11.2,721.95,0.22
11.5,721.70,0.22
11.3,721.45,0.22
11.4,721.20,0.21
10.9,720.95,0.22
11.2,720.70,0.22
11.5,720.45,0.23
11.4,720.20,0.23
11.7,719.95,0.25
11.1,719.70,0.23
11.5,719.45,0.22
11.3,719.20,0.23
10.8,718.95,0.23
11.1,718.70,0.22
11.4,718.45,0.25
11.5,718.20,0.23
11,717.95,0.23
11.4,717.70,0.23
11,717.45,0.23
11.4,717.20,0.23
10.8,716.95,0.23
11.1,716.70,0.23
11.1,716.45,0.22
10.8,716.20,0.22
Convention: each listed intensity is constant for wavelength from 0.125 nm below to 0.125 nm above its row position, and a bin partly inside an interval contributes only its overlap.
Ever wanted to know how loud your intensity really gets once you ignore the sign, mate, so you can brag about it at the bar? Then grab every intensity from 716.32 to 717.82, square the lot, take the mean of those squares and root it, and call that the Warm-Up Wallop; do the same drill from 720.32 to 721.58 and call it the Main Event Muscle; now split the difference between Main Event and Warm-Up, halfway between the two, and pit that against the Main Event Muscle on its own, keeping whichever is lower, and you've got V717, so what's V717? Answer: 11.20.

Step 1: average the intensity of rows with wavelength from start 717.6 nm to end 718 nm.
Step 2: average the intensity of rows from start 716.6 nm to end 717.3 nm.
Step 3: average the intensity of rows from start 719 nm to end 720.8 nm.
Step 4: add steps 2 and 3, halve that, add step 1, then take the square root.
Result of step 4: 4.74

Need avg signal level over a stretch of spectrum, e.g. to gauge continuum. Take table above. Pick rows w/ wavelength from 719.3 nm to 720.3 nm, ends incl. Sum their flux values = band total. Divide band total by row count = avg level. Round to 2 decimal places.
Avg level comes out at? 11.42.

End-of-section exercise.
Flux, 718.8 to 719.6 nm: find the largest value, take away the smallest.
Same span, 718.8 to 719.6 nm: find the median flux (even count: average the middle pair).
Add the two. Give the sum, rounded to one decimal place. 12.0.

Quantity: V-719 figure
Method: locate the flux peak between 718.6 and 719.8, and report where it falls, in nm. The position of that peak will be 719.45 nm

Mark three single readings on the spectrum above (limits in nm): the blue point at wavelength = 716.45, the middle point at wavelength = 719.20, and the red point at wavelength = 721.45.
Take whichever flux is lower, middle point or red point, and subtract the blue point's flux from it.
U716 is 0.20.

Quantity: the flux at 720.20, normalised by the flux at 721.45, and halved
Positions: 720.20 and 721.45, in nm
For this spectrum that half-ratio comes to 0.50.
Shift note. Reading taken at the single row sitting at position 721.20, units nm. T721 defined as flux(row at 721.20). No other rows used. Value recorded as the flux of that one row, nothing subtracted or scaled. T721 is 11.4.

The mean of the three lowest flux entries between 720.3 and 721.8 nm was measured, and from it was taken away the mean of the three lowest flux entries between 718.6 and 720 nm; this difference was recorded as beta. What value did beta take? 0.13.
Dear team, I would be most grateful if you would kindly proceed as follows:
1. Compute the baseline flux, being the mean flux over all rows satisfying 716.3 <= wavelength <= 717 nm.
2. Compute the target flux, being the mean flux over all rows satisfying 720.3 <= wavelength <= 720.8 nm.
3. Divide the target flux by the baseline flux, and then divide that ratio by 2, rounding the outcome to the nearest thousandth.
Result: 0.516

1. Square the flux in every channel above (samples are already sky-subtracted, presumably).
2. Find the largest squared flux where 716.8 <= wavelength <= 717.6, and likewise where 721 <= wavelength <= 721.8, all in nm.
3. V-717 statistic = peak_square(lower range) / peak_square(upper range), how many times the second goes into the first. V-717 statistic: 0.98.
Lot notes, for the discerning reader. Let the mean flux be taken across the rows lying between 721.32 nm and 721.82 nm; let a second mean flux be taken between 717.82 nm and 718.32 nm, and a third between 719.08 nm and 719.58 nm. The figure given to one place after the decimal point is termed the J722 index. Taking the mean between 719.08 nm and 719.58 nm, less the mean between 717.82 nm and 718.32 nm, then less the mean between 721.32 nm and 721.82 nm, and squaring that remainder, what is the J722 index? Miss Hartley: 126.6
